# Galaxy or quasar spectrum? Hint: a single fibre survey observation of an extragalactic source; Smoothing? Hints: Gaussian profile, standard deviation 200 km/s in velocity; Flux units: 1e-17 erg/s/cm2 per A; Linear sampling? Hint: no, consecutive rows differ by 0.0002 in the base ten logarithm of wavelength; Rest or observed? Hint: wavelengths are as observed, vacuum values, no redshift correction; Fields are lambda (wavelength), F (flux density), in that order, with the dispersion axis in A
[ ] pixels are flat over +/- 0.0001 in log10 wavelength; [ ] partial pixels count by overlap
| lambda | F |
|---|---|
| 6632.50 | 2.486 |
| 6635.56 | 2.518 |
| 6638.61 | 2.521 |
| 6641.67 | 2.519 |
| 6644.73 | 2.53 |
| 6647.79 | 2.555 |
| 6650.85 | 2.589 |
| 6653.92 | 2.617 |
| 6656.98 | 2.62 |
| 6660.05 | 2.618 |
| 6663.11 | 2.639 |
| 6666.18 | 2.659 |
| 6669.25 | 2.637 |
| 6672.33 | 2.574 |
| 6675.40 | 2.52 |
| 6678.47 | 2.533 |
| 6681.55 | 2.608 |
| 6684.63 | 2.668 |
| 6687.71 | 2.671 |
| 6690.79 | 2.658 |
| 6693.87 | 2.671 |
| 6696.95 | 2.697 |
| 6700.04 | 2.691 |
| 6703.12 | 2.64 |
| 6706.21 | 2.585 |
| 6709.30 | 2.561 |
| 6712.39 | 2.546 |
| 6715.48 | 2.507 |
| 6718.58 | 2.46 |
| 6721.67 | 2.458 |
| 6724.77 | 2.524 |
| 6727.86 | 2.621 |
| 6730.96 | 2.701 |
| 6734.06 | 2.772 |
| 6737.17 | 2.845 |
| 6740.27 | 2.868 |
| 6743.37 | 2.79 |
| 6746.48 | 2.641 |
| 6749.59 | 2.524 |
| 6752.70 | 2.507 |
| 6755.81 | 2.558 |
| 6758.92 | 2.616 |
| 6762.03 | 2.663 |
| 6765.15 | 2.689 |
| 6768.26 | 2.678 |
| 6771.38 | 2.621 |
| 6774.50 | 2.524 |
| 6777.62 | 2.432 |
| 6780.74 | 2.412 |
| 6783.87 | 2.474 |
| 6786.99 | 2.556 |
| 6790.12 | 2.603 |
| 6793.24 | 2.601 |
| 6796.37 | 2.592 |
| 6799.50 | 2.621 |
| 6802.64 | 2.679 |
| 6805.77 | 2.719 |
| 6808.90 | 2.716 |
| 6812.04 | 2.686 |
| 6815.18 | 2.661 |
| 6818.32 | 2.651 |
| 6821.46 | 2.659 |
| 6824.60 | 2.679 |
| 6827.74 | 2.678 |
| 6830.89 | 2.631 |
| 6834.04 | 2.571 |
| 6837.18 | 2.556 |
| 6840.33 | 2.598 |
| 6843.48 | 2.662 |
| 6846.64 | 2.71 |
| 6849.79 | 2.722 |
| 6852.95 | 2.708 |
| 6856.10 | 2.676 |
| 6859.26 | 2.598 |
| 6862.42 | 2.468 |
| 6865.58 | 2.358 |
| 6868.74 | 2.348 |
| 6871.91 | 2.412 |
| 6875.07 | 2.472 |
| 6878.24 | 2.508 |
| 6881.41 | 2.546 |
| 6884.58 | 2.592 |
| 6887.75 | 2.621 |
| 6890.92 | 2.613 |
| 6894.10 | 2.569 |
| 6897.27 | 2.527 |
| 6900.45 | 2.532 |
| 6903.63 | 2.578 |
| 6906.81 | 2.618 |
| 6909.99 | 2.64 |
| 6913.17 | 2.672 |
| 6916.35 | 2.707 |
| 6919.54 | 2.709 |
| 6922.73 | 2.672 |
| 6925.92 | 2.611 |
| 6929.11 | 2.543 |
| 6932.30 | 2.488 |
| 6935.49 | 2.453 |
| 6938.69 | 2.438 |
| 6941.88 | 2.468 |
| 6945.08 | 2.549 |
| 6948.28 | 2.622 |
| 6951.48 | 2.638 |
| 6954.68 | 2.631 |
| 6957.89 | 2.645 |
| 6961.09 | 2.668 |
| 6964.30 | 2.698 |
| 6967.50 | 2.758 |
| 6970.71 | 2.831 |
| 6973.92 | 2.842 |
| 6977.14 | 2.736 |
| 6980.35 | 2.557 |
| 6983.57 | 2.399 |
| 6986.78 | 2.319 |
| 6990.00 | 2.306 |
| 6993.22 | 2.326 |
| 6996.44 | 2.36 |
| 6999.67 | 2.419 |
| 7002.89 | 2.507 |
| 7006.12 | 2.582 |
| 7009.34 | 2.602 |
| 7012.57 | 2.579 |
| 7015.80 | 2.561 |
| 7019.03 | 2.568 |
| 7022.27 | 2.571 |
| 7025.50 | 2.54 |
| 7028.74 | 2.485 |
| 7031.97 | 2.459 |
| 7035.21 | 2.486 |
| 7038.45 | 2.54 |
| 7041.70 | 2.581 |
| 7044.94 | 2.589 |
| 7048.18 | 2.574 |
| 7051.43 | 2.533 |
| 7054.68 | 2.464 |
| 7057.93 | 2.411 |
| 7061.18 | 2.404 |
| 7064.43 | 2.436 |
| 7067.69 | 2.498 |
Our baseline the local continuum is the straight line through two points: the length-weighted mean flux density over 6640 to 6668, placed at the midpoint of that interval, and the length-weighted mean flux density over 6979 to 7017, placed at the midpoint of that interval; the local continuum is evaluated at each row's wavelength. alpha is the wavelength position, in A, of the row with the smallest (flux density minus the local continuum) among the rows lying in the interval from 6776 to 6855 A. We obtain 6780.74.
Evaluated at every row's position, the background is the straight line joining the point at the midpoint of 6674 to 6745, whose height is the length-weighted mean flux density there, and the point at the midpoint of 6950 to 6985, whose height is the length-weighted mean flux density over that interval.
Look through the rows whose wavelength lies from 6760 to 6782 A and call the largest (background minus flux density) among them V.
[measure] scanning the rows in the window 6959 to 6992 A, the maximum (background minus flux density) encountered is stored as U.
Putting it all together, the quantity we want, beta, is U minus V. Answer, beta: 0.14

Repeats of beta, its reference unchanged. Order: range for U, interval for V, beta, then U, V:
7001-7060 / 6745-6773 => 0.14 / 0.28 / 0.13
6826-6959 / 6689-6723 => 0.13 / 0.31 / 0.18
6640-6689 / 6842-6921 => -0.20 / 0.11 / 0.31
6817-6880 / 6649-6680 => 0.20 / 0.31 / 0.11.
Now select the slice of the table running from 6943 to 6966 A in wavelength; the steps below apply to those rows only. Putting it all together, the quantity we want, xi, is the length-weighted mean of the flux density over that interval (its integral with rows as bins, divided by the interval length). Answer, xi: 2.633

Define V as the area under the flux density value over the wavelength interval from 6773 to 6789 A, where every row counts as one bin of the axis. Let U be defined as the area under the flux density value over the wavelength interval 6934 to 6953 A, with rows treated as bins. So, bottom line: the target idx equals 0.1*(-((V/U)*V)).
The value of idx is -3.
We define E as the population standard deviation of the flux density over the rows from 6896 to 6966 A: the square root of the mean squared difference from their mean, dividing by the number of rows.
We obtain 0.082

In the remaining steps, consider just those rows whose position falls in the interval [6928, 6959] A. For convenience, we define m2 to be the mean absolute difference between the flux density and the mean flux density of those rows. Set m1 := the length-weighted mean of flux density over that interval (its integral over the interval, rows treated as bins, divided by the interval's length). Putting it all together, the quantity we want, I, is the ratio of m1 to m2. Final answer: 37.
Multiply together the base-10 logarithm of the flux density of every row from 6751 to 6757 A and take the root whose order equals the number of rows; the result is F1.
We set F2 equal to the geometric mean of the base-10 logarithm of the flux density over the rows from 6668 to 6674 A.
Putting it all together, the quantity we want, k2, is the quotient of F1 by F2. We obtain 0.970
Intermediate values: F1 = 0.404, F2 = 0.416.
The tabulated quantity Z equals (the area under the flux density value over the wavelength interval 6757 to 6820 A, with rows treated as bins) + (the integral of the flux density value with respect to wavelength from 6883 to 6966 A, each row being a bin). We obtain 380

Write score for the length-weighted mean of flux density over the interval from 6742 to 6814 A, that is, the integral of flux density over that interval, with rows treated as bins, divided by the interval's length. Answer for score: 2.60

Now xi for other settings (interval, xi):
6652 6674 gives 2.622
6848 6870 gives 2.559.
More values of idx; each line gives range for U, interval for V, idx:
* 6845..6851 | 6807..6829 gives -21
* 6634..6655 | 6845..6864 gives -5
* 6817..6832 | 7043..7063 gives -6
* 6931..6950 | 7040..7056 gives -3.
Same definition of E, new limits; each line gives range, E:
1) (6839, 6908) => 0.104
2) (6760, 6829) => 0.086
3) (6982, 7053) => 0.095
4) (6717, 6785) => 0.130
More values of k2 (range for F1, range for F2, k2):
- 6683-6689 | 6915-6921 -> 0.986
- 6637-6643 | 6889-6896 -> 0.971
